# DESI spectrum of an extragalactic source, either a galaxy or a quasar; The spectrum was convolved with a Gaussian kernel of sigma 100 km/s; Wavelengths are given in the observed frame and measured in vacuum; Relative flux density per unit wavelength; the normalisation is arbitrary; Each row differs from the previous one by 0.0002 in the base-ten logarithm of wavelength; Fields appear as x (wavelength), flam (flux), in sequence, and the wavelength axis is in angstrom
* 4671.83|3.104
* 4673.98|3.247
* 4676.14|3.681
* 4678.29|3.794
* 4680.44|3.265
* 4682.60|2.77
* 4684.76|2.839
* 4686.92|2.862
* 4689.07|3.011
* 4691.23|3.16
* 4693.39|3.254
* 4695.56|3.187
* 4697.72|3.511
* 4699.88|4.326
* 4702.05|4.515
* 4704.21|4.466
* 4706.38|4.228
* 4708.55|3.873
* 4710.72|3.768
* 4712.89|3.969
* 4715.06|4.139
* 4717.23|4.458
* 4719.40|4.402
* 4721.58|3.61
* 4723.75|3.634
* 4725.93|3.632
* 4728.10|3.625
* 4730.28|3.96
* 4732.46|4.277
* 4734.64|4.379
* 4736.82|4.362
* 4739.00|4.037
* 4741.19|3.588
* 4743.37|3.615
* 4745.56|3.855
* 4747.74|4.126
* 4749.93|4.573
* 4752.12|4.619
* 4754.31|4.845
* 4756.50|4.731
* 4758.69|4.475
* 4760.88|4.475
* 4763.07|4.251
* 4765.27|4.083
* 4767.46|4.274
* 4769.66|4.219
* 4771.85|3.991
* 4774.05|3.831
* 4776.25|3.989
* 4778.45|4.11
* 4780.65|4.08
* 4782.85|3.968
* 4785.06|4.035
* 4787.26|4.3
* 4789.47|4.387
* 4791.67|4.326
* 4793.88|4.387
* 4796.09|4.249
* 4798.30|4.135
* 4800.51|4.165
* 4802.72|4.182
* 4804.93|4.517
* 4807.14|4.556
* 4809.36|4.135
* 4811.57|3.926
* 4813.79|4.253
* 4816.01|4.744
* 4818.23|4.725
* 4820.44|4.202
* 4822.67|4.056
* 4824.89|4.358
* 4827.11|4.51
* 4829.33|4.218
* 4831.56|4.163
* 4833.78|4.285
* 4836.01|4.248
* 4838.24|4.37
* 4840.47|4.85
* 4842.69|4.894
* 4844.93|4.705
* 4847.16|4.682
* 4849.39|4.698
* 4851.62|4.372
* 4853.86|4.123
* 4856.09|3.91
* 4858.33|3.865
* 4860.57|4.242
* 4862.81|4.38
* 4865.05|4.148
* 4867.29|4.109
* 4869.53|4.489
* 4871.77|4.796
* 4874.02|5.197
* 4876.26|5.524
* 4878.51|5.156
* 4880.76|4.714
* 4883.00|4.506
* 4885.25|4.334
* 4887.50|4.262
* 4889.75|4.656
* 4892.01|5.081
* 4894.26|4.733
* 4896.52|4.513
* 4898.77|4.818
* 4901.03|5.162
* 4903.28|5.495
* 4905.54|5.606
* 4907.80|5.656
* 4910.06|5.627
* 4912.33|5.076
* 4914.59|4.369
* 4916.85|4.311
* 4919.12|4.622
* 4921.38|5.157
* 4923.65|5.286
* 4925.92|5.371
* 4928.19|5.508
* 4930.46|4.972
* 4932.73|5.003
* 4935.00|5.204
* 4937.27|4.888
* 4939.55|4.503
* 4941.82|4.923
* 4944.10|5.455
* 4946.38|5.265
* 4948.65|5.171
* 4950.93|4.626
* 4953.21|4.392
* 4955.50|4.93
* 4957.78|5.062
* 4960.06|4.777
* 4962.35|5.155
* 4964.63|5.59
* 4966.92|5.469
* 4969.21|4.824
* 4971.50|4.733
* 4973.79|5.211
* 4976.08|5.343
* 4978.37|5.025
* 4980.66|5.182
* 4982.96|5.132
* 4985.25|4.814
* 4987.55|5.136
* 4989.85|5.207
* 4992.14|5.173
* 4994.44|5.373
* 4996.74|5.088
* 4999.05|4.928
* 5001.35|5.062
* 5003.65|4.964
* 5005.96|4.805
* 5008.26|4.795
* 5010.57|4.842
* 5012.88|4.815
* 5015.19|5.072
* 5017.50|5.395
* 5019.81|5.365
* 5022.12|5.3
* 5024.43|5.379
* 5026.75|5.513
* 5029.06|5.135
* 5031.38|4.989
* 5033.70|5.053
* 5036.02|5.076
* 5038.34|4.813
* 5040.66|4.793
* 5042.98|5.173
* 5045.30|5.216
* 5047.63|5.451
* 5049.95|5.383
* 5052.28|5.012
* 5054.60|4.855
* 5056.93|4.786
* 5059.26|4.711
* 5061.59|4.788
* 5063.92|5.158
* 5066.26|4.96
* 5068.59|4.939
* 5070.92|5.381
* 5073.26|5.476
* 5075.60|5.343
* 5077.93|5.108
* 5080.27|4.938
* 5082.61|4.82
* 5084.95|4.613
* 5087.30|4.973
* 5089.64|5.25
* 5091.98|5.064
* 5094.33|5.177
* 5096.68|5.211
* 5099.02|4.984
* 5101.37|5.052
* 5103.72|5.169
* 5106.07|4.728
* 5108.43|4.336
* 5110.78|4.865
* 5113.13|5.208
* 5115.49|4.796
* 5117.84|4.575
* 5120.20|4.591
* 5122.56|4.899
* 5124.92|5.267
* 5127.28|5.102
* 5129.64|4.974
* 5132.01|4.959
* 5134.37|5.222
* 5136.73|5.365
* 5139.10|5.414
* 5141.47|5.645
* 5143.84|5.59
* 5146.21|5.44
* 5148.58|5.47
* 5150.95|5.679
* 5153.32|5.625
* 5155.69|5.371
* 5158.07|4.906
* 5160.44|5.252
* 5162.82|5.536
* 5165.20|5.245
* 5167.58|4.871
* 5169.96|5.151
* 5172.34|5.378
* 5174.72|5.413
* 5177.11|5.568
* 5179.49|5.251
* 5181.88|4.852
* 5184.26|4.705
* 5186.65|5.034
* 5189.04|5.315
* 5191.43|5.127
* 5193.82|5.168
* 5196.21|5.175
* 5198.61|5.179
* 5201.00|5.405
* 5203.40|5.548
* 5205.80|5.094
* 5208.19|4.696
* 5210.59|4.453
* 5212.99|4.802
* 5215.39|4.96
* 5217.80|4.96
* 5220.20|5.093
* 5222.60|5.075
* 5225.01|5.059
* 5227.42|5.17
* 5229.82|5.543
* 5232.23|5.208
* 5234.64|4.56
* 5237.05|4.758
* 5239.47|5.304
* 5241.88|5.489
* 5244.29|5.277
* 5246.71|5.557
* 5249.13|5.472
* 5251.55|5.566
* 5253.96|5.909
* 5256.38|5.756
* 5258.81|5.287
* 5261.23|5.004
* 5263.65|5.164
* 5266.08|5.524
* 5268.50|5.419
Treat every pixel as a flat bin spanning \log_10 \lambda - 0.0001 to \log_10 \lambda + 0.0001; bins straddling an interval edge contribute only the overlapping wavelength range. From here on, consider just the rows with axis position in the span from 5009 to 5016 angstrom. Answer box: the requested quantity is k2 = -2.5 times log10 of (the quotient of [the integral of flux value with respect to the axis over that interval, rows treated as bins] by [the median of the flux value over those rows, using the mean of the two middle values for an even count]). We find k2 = -2.12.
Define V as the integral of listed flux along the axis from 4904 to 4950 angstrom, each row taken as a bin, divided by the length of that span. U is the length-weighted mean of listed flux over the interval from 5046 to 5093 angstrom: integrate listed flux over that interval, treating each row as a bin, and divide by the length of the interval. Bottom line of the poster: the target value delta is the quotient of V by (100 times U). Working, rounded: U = 5.05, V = 5.10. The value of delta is 0.0101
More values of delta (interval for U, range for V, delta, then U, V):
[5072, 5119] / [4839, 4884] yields 0.0092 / 4.98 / 4.57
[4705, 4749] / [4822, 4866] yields 0.0109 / 3.98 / 4.36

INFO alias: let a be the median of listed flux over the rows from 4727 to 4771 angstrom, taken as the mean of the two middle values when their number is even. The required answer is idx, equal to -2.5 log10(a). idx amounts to -1.57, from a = 4.26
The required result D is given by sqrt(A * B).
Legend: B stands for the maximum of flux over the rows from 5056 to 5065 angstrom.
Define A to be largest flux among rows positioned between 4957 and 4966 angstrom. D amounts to 5.37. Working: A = 5.59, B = 5.158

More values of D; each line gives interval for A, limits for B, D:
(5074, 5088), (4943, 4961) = 5.40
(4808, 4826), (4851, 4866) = 4.56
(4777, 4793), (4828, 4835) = 4.34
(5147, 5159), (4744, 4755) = 5.25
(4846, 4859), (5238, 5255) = 5.27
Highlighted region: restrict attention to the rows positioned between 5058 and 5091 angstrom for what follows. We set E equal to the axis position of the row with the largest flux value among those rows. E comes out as 5073.26 angstrom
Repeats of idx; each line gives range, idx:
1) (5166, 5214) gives -1.78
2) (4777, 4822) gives -1.56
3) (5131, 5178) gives -1.83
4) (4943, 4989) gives -1.78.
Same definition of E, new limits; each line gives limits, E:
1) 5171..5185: 5177.11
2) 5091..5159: 5150.95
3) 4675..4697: 4678.29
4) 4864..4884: 4876.26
